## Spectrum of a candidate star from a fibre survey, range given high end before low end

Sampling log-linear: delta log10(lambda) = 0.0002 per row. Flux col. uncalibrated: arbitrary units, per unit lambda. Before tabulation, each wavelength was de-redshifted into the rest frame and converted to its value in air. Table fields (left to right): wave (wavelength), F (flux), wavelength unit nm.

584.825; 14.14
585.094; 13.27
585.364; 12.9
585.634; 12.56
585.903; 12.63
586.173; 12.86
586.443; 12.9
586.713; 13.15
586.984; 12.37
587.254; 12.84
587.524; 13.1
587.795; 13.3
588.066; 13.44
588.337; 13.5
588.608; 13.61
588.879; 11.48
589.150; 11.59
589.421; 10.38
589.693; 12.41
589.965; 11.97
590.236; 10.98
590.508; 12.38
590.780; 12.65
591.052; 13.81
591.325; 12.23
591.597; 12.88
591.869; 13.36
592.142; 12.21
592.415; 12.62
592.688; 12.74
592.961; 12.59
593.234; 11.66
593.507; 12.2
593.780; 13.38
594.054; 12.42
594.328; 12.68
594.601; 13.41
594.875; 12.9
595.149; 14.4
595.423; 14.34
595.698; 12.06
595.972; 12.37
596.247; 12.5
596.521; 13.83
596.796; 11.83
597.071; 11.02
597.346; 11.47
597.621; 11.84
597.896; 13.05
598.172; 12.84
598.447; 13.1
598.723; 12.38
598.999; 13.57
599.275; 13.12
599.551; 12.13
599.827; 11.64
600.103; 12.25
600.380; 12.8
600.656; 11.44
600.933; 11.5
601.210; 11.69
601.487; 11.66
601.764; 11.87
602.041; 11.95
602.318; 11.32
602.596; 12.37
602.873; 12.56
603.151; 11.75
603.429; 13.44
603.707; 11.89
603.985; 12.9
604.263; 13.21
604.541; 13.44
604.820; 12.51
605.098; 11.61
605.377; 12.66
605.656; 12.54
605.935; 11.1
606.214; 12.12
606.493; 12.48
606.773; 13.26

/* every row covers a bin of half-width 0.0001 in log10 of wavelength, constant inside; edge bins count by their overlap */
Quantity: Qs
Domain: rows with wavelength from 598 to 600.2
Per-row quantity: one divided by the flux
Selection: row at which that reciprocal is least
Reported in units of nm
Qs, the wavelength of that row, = 598.999 nm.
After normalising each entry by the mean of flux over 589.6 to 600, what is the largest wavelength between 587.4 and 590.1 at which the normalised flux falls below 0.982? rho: 589.965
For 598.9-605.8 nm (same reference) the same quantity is 605.098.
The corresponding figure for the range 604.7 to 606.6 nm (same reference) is 606.214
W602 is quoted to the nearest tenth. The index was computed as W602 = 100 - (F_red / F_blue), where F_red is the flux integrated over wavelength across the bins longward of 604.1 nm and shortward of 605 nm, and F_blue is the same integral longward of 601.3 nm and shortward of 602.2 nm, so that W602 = 98.9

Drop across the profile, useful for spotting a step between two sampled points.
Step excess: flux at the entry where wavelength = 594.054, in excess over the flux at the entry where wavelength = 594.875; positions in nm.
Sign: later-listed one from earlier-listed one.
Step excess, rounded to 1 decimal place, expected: -0.5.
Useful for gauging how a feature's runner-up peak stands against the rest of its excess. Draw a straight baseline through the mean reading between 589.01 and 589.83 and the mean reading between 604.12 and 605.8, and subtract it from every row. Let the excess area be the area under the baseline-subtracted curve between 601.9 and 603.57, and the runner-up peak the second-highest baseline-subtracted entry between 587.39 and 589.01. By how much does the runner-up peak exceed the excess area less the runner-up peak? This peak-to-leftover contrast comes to 4.68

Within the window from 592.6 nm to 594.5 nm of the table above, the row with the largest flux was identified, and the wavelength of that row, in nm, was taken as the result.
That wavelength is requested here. 593.780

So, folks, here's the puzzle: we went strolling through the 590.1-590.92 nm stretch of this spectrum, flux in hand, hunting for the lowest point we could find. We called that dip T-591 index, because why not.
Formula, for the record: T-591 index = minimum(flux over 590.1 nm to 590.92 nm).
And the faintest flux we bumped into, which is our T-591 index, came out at 10.98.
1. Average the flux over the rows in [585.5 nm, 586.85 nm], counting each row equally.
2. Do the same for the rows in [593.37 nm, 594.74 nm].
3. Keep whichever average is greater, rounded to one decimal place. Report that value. 12.8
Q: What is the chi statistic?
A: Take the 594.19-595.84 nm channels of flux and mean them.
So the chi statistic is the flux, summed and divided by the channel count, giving 13.3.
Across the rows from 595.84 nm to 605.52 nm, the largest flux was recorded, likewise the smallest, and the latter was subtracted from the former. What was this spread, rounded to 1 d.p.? 2.8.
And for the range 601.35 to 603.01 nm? 1.2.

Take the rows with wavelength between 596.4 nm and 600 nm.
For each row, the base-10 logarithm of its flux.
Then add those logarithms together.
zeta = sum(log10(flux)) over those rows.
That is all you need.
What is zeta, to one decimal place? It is 14.2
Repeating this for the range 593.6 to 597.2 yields 14.4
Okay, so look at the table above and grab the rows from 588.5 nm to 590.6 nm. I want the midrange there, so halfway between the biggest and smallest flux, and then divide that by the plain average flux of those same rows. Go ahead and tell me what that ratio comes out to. 1.01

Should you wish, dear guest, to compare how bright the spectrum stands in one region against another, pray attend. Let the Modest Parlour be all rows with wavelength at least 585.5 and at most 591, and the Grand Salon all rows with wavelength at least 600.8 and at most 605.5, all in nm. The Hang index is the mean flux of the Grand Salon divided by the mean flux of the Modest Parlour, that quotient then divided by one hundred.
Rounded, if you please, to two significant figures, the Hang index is 0.0098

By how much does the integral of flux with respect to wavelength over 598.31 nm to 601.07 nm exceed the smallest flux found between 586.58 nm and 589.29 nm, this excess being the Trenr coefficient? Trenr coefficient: 22.7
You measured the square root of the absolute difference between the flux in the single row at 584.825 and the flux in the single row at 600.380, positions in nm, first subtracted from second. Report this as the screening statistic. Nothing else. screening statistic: 1.2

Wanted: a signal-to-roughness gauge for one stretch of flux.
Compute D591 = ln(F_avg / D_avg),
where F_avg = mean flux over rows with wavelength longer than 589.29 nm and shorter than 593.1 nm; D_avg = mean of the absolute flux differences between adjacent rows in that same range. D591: 2.70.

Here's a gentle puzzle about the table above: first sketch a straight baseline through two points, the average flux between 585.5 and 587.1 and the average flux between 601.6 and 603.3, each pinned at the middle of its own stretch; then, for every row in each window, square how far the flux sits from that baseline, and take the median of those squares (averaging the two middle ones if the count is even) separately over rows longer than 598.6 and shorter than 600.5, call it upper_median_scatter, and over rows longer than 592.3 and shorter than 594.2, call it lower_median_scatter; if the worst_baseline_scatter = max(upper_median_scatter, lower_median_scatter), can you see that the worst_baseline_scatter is 0.21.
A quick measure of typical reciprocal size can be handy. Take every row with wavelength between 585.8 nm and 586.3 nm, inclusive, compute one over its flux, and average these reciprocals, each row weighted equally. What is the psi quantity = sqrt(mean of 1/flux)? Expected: 0.280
